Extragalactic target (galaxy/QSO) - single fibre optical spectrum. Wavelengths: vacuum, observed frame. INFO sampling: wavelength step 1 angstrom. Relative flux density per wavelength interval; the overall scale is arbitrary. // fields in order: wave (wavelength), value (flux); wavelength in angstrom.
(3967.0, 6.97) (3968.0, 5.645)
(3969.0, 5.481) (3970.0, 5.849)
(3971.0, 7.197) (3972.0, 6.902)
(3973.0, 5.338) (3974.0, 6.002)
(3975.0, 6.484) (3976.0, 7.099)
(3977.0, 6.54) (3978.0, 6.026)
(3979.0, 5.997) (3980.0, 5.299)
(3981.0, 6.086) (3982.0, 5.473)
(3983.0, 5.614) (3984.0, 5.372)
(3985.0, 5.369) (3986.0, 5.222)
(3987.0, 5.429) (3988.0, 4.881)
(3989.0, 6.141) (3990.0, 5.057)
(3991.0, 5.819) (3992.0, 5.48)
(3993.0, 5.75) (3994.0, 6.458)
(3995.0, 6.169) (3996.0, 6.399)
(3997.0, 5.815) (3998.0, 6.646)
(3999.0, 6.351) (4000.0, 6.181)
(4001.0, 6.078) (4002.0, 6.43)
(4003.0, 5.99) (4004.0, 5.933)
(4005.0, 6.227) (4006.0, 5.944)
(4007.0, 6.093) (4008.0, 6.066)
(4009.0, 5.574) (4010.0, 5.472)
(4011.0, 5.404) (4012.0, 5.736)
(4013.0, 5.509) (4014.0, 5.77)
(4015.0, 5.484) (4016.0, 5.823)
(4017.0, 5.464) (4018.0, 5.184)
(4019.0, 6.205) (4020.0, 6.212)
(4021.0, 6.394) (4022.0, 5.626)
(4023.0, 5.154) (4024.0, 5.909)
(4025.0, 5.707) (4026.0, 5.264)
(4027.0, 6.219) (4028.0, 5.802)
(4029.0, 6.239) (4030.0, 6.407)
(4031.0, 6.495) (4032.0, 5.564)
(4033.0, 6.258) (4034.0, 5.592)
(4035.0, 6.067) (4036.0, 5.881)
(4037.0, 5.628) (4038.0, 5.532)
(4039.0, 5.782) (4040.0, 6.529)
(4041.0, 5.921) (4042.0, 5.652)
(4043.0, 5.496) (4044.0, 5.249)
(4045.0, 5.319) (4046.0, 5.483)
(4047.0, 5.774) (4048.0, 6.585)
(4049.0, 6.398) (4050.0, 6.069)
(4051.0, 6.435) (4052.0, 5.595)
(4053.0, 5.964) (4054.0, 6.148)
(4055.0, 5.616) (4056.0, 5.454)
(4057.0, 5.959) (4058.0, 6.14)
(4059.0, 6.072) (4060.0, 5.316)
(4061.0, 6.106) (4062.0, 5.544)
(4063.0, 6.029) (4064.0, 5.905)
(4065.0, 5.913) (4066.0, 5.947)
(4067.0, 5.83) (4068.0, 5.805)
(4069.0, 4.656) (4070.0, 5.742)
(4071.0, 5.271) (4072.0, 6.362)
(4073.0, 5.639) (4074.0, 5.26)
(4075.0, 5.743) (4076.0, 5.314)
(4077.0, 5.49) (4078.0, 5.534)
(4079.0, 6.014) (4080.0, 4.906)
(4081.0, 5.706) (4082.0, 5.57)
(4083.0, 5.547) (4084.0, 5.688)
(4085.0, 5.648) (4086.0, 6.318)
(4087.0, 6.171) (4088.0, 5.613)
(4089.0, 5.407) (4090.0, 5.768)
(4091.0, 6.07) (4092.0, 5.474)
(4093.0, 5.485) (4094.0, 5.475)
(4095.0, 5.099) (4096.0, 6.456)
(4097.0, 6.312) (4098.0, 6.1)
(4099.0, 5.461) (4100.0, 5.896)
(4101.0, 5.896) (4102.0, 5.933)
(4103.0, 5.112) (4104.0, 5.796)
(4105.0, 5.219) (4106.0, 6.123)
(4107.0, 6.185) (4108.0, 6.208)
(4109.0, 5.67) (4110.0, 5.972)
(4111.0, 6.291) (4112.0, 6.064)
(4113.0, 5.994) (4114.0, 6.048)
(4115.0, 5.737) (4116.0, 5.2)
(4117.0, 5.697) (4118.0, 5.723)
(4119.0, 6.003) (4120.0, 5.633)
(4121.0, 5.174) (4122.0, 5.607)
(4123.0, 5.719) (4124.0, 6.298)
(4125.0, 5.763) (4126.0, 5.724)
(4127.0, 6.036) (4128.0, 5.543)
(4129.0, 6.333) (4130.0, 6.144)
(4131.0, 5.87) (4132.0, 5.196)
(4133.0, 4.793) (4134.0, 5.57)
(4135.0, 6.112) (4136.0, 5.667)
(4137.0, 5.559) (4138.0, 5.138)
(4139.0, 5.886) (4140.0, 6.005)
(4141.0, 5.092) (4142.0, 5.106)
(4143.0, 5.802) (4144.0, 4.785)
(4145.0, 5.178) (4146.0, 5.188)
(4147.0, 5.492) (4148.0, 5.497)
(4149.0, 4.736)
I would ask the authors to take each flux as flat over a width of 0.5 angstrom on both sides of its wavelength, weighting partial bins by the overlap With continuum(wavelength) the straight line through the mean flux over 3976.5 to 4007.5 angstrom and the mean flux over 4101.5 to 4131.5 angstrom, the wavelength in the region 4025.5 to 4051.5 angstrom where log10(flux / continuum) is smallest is 4044.0 angstrom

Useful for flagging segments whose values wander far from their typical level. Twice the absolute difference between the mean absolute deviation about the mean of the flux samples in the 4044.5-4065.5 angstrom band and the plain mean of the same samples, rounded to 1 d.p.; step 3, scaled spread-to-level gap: 11.2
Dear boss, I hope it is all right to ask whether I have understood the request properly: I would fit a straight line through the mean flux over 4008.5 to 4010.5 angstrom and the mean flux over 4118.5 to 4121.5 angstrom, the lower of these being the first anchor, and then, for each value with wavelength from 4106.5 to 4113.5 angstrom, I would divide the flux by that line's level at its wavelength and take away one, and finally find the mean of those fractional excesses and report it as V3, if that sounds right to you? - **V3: 0.082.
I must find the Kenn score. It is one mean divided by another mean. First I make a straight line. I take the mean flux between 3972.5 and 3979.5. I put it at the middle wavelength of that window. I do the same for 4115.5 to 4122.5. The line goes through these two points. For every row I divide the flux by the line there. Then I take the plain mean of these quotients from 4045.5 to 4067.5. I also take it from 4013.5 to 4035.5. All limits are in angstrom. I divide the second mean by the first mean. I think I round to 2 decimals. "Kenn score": 0.97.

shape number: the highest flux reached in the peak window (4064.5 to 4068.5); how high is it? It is 5.947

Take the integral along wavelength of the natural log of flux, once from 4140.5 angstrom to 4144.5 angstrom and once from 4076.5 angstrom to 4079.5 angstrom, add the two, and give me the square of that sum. 139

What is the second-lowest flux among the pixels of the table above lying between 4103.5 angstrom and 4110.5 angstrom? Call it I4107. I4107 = 5.67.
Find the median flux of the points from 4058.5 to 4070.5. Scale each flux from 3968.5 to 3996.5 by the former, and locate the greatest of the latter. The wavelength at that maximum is 3971.0 angstrom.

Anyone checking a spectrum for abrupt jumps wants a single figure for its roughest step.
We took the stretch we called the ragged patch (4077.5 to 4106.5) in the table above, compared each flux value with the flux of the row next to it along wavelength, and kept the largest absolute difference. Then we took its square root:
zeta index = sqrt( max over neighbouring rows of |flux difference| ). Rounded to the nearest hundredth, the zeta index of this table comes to 1.16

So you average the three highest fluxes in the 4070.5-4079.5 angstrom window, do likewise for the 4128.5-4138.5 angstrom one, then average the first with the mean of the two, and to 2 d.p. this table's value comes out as 6.08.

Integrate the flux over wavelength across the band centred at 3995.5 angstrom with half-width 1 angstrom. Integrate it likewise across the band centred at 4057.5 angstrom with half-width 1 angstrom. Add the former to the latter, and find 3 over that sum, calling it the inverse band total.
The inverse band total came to 0.122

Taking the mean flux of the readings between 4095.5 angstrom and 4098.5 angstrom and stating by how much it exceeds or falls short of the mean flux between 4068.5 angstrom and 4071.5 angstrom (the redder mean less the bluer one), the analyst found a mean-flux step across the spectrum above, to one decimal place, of 1.1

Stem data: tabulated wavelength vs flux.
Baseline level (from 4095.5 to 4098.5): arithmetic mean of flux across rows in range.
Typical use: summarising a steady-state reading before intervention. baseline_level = 6.29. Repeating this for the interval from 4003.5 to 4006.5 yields 6.03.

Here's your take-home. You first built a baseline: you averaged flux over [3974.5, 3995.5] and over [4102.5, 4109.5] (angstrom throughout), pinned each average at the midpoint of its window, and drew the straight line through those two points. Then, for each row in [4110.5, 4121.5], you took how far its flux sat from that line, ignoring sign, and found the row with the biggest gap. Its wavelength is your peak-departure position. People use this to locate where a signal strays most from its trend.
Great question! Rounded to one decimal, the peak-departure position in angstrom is 4121.0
